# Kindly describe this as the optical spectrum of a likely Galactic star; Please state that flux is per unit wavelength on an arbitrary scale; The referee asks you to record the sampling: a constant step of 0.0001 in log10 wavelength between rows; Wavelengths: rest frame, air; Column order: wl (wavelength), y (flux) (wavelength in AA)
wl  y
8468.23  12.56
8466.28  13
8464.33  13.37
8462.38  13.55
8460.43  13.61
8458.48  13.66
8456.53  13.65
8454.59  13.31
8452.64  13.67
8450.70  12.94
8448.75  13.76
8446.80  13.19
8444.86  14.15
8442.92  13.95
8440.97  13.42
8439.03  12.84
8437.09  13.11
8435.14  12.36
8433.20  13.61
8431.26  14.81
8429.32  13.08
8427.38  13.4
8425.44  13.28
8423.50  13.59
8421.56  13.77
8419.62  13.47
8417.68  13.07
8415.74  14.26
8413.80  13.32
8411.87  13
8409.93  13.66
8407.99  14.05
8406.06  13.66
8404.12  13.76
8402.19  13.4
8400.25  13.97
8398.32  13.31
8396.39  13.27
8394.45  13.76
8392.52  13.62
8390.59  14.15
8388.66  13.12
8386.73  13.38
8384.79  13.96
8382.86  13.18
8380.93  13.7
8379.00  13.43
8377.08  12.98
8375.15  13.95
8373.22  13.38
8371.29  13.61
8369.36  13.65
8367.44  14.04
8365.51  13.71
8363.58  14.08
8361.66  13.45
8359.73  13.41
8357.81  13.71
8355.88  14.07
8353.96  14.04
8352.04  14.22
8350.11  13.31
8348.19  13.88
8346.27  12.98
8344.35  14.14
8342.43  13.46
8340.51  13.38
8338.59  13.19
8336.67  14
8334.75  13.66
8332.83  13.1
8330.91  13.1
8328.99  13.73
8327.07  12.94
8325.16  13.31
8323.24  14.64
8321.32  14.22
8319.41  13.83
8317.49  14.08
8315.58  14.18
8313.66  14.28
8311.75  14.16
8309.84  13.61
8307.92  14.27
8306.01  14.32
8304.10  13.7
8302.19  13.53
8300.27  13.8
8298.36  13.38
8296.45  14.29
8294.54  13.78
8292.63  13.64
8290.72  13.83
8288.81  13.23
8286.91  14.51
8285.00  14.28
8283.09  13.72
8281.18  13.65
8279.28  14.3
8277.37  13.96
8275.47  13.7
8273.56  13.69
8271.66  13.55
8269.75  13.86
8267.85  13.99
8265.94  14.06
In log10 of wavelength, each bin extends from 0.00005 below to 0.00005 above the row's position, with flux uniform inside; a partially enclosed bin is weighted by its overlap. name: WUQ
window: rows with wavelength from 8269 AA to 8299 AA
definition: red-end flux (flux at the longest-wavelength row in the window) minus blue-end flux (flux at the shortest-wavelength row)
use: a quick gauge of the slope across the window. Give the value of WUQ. -0.48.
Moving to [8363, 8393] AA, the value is -0.46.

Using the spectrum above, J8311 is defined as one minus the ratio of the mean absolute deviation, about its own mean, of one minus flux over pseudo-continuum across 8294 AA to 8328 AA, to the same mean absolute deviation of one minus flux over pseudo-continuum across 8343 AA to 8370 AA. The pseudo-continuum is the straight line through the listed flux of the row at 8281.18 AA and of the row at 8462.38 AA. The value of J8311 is -0.21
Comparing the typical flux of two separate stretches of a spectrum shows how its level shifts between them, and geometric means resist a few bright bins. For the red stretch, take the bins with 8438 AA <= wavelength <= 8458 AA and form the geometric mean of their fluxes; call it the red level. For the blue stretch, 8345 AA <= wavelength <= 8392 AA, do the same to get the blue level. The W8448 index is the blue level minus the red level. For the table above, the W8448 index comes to 0.15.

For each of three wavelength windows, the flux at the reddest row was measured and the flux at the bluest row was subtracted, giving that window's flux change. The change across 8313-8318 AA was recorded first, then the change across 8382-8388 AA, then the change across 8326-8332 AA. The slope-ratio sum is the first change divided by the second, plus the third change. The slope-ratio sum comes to -0.8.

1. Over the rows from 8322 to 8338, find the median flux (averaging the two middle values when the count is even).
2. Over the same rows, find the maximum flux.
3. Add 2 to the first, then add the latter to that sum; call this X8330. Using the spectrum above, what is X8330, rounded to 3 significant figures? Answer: 30.1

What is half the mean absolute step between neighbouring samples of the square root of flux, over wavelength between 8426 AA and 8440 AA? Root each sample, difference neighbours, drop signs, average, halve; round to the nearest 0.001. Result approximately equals 0.063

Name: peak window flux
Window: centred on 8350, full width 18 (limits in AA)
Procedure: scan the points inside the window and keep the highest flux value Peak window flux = 14.22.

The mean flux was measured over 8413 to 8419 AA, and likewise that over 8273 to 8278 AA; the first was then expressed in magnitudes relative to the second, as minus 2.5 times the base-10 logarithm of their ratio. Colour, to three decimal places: 0.019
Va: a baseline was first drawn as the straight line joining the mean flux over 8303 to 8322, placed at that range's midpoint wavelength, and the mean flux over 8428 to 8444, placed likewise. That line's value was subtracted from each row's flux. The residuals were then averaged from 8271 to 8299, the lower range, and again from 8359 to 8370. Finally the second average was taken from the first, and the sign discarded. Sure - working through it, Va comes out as 0.32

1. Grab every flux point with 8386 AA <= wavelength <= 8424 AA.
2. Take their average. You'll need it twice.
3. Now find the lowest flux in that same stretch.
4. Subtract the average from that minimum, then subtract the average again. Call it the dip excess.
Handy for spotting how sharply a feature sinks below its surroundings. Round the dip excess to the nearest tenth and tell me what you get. -14.2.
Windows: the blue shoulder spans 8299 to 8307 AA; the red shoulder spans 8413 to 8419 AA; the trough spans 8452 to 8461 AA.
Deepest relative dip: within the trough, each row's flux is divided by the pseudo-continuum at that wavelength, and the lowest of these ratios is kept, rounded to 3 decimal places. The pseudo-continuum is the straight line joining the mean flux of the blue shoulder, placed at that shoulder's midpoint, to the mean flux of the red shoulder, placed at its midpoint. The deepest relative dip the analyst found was 0.990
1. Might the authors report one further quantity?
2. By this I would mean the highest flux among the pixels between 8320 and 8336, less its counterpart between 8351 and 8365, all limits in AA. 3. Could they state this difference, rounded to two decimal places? 0.42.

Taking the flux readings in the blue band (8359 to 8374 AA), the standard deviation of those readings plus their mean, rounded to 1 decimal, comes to 13.9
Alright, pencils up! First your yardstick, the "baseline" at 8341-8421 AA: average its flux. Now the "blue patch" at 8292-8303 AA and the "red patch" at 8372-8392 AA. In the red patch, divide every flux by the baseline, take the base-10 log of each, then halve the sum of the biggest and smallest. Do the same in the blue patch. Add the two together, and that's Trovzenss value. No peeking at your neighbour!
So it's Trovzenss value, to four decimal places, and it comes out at 0.0042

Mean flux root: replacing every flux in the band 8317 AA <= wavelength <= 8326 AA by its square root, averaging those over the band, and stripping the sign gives 3.74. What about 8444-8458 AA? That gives 3.68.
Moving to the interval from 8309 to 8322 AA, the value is 3.75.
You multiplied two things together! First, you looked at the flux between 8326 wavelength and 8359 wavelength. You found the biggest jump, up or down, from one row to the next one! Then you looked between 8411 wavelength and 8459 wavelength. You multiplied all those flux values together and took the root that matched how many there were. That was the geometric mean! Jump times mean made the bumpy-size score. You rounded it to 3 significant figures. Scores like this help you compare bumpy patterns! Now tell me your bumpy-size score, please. 15.6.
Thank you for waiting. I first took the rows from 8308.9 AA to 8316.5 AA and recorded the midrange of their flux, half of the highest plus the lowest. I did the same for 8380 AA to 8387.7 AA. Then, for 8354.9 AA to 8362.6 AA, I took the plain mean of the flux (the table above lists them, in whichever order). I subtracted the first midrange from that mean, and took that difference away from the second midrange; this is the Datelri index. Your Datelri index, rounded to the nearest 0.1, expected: 13.9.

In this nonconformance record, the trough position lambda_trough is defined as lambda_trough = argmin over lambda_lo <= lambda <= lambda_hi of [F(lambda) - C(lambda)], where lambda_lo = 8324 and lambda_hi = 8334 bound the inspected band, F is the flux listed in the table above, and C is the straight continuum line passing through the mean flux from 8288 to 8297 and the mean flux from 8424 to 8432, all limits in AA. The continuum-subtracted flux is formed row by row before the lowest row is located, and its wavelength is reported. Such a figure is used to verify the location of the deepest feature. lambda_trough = 8327.07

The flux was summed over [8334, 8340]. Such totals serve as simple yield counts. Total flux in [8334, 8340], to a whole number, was 41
